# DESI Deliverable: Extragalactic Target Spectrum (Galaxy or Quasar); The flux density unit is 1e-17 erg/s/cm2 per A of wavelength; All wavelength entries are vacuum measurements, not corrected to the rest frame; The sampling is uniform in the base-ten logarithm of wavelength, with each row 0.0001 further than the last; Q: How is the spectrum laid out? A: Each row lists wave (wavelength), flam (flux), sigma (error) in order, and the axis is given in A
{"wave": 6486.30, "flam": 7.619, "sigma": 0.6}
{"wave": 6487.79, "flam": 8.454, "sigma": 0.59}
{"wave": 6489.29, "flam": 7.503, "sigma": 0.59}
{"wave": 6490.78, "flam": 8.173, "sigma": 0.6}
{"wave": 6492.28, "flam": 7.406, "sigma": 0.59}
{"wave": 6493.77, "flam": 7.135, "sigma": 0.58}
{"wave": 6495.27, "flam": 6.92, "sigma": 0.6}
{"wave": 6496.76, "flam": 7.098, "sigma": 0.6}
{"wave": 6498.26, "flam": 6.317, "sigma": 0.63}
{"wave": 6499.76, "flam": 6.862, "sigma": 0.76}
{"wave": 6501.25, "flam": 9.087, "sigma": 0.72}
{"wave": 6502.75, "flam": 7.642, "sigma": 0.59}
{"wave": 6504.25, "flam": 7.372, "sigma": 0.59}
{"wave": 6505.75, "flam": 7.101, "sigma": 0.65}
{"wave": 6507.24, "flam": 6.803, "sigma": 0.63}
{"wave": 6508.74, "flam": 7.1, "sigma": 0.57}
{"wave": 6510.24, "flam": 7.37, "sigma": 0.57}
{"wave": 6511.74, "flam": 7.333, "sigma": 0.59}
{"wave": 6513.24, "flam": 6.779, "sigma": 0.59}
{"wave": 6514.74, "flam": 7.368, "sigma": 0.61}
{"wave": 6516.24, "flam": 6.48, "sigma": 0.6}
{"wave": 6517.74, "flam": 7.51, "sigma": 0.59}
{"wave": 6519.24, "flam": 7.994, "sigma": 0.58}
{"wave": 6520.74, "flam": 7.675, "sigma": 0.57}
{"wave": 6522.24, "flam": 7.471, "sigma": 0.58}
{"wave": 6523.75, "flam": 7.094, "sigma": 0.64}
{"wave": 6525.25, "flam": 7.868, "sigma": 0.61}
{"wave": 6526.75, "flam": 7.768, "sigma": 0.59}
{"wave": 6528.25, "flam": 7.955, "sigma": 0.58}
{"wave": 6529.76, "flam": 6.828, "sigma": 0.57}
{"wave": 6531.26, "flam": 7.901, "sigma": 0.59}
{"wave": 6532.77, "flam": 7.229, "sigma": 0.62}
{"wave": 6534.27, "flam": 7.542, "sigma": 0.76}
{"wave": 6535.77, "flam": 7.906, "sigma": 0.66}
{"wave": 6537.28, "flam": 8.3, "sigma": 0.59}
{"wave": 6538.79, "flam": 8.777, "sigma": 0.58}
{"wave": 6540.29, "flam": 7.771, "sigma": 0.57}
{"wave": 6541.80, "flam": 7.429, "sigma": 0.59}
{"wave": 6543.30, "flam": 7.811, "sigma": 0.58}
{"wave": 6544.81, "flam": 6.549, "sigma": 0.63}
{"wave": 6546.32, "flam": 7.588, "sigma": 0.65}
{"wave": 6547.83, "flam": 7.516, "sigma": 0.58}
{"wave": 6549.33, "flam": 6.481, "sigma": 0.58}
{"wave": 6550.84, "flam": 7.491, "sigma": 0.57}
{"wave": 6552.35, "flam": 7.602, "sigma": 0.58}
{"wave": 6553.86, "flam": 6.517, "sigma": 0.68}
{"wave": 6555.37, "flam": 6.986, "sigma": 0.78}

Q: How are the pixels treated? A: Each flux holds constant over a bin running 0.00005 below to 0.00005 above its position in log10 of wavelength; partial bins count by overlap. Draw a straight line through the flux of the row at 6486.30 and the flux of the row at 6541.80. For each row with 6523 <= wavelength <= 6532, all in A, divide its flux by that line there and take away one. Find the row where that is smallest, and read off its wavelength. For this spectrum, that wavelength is 6529.76 A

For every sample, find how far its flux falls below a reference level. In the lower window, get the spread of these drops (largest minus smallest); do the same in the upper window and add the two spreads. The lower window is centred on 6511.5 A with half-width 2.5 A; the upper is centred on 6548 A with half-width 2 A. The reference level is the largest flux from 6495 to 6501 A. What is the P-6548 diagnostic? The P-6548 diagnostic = 1.70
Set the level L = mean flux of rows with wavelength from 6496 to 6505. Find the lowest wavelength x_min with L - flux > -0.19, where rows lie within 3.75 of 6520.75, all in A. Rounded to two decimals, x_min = 6517.74 A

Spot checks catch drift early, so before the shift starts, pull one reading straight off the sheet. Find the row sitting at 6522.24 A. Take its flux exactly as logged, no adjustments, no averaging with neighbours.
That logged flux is 7.471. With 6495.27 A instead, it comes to 6.92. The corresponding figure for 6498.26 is 6.317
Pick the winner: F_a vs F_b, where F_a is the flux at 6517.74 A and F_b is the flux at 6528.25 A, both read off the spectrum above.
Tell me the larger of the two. 8.0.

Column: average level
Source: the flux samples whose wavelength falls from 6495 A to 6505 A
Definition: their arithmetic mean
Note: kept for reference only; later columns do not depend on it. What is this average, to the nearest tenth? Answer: 7.3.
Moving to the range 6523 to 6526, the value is 7.5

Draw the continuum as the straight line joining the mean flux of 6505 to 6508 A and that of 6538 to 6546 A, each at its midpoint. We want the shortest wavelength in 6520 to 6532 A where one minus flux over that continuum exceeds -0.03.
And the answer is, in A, 6522.24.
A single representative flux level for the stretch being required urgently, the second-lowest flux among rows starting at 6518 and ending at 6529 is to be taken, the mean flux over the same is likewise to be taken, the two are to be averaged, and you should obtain 7.6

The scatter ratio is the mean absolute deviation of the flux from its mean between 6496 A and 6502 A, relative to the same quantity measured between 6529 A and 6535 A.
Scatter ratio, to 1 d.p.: 2.5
